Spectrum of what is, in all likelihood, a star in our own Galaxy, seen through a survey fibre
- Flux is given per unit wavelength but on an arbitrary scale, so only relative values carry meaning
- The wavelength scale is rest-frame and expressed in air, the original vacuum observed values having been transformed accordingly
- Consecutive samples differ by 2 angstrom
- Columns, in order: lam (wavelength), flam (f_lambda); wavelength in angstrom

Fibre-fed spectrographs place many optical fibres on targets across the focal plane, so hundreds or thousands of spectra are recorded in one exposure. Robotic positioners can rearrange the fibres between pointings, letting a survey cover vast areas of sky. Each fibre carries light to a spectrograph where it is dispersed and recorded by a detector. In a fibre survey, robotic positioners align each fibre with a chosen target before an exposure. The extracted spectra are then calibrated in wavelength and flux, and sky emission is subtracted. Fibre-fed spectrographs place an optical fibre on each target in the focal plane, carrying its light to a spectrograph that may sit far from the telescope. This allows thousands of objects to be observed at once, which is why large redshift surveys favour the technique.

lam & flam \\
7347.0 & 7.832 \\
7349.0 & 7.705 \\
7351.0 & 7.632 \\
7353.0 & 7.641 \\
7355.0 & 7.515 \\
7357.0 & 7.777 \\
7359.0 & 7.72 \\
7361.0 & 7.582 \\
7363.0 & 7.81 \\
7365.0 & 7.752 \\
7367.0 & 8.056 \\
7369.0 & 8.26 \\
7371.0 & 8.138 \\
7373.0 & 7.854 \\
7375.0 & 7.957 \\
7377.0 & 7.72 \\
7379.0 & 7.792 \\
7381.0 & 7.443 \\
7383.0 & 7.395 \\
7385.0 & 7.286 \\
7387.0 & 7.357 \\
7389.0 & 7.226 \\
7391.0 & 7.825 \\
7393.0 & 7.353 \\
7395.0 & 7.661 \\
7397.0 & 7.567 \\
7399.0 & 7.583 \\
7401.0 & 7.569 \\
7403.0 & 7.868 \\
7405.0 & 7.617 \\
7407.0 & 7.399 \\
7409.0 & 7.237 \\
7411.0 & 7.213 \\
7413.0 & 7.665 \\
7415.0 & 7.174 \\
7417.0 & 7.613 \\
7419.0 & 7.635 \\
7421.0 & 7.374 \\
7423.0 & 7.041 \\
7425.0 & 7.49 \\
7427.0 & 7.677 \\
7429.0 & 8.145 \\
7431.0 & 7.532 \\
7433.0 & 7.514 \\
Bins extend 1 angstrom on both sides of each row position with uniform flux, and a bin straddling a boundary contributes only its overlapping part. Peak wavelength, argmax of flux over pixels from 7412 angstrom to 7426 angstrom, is 7413.0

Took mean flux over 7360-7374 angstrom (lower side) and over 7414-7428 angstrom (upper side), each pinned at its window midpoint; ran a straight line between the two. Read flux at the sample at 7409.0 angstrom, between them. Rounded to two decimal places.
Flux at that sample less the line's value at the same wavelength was -0.30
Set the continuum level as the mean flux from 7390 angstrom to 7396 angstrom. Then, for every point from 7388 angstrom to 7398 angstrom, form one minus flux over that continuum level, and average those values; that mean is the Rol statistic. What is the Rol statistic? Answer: 0.011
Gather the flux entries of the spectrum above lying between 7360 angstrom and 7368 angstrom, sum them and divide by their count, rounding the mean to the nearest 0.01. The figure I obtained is 7.80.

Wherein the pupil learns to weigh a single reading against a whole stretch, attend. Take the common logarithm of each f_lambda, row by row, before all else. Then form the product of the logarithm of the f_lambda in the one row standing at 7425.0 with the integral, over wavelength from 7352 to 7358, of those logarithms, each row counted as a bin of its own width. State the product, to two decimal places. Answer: 4.63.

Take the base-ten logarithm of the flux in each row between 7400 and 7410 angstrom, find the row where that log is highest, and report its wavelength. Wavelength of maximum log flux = 7403.0 angstrom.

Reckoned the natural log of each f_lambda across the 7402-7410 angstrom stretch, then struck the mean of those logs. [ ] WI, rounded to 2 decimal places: 2.02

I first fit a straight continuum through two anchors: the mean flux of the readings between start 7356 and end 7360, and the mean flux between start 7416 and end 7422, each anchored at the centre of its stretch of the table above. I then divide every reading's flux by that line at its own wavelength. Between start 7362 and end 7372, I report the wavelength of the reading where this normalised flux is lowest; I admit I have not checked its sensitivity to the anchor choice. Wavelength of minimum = 7365.0 angstrom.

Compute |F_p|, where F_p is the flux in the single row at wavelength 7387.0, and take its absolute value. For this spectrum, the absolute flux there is 7.36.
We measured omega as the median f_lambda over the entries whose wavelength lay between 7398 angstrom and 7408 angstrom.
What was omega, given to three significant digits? 7.58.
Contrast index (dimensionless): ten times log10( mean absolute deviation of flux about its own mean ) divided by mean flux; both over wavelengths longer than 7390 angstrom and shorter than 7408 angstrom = -1.20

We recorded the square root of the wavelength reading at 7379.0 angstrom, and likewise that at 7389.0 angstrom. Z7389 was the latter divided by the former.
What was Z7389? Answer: 0.96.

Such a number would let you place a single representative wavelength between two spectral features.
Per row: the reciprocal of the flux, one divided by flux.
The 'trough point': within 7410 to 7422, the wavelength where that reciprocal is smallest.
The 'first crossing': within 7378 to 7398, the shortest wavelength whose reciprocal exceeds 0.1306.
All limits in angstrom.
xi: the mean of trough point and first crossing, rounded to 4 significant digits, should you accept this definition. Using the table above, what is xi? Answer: 7397 angstrom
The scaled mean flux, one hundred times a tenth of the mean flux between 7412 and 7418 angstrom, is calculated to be 74.8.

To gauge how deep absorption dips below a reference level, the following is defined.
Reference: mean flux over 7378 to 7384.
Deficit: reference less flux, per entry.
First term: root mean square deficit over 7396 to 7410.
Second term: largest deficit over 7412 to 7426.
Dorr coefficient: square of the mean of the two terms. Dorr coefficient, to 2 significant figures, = 0.12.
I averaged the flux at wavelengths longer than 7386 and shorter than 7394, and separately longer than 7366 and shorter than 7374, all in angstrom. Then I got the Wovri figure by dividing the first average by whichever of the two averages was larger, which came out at 0.92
